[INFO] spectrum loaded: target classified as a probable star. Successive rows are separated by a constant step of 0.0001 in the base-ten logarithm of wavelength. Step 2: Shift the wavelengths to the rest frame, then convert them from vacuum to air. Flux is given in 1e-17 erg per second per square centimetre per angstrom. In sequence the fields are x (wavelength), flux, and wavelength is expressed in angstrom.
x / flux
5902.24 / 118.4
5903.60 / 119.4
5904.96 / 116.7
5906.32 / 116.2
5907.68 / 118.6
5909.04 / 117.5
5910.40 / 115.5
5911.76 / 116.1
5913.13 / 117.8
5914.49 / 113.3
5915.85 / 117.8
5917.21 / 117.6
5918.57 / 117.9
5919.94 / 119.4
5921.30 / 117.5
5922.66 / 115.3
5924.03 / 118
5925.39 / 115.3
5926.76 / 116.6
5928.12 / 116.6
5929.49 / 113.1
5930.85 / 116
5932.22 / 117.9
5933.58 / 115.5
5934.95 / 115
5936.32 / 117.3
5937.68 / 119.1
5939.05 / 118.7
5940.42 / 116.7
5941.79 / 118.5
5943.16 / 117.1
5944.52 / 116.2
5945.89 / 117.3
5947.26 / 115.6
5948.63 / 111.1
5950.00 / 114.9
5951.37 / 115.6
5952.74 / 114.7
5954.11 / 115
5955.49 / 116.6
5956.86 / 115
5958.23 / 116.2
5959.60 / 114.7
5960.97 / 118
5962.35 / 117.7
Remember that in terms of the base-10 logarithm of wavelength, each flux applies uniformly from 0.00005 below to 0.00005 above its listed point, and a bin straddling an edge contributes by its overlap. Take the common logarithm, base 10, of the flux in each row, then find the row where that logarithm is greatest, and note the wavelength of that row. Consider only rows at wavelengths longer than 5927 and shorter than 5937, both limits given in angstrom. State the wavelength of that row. 5932.22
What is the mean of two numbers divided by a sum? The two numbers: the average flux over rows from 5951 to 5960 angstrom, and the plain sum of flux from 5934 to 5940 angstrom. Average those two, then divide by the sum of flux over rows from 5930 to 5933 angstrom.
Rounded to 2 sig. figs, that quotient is 1.3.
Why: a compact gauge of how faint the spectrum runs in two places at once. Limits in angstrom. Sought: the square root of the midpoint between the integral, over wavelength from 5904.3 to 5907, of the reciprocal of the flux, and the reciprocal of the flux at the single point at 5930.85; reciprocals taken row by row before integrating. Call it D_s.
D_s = 0.126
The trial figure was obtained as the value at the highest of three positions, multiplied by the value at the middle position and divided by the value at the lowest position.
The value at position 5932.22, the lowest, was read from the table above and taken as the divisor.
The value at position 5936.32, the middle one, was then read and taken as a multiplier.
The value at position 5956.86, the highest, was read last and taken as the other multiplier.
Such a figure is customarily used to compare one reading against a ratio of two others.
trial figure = 114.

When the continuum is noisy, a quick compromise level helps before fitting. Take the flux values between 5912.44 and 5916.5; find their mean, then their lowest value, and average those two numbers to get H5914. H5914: 115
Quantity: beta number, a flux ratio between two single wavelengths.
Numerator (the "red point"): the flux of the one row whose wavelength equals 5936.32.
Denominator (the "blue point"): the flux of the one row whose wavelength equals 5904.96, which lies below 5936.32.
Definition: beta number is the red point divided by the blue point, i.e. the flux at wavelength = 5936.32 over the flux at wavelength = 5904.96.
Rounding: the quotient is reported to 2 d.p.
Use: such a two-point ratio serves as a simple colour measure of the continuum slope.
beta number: 1.01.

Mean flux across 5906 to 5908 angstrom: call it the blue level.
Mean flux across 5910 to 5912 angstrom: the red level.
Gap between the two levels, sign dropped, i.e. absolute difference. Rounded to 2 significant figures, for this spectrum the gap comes 1.6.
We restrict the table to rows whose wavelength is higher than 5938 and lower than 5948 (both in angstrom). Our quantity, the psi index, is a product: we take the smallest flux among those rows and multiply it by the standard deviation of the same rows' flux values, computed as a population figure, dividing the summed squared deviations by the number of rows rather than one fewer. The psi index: 122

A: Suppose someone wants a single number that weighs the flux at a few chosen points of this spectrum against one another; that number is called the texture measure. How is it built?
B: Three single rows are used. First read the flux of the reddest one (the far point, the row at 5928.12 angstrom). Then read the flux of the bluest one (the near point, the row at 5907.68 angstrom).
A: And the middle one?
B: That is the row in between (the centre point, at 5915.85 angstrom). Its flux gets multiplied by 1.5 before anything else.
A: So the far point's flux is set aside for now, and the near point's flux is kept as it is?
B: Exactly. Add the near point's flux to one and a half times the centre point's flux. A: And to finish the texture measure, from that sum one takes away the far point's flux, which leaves 179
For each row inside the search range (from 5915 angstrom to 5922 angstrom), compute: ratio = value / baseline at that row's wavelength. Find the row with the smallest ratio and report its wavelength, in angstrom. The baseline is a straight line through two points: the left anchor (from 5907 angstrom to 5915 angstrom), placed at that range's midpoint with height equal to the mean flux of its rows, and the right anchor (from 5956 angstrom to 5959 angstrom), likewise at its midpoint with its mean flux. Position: 5921.30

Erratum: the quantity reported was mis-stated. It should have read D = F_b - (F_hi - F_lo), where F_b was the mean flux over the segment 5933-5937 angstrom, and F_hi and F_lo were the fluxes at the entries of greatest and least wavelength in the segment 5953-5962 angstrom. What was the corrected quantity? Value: 113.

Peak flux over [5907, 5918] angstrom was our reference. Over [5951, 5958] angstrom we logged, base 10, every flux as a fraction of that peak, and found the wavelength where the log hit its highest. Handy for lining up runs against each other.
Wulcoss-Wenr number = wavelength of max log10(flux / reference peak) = 5955.49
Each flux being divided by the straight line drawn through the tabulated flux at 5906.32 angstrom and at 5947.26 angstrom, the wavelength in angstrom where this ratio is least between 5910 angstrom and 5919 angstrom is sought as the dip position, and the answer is 5914.49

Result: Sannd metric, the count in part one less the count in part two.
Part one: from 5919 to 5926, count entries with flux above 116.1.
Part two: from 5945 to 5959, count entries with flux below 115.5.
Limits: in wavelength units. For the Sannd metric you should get -2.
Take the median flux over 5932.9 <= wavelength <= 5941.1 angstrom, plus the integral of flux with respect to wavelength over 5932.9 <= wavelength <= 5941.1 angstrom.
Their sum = 1077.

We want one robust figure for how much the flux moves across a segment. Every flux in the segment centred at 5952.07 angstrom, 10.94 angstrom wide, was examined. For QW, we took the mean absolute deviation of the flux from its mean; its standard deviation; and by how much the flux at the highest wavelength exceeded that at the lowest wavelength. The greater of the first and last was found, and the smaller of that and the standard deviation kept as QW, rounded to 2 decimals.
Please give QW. 0.96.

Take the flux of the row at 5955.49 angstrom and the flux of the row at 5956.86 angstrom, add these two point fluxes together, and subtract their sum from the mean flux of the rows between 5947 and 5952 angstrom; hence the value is -117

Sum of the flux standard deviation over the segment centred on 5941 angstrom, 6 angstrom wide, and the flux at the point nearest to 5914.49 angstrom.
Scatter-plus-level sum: 114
